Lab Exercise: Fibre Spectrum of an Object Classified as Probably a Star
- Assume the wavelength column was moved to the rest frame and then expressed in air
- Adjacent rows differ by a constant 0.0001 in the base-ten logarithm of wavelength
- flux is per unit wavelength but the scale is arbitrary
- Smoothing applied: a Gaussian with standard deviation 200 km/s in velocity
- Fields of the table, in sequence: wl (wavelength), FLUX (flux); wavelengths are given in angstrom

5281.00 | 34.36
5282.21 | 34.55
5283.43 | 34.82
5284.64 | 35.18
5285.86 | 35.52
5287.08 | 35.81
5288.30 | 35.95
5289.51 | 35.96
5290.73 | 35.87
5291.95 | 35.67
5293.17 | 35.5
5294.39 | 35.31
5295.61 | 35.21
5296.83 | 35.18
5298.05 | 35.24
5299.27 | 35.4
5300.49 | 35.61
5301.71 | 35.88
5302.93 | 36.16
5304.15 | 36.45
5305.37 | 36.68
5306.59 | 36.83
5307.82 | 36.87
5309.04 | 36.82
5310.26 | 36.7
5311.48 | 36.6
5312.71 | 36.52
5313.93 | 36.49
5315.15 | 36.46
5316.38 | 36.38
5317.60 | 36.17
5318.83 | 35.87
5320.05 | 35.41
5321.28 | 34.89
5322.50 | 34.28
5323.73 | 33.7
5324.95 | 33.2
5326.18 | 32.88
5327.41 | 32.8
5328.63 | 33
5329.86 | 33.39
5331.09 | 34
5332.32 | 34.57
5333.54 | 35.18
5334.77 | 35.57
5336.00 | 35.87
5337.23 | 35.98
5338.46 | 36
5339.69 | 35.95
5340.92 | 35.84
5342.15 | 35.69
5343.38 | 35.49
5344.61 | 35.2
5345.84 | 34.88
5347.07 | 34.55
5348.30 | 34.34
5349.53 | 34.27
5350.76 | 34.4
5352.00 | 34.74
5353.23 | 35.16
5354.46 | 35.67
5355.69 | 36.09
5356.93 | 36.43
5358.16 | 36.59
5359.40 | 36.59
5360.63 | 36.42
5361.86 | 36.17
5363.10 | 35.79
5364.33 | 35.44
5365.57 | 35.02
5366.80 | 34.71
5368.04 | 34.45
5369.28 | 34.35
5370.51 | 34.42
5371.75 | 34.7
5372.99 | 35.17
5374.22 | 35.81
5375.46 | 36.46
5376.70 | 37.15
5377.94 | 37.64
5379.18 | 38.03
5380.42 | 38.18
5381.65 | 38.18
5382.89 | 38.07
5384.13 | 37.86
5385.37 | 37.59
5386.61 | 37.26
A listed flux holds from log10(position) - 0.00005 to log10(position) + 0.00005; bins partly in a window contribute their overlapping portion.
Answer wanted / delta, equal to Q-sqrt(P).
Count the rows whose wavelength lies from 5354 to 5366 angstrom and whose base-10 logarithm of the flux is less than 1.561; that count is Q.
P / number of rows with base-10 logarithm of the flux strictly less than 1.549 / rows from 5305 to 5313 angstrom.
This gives 6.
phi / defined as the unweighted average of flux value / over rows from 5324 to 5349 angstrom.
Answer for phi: 34.7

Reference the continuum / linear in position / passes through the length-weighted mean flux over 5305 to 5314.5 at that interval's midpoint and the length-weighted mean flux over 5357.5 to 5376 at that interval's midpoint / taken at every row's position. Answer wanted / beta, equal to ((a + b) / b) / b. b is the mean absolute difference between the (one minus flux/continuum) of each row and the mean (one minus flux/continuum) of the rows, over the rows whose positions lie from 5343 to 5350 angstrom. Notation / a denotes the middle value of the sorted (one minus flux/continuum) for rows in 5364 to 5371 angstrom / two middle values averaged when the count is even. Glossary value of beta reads 339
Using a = 0.025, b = 0.0101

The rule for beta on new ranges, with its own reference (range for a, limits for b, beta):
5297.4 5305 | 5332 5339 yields 257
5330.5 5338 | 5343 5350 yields 312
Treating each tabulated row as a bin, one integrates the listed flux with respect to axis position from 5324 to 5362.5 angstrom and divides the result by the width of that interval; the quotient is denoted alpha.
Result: 35.1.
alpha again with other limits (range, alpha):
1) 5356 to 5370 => 35.6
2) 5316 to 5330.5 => 34.3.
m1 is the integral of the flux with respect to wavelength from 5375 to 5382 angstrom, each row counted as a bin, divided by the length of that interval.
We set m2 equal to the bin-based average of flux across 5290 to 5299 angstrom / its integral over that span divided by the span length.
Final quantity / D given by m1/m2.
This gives 1.063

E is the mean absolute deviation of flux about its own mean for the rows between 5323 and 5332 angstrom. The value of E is 0.36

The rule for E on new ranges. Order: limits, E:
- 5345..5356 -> 0.49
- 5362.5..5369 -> 0.43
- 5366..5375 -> 0.39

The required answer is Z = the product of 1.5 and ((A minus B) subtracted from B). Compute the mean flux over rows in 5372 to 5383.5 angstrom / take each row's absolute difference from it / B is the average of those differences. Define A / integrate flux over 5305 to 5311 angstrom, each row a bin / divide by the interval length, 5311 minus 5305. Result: -52.4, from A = 36.8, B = 0.9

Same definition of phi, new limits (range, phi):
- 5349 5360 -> 35.5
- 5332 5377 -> 35.4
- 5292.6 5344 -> 35.4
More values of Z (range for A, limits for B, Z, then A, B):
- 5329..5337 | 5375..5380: -50.6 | 34.7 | 0.5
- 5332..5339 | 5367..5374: -52.6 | 35.6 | 0.3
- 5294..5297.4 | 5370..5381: -49.2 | 35.2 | 1.2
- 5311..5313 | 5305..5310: -54.5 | 36.4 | 0.1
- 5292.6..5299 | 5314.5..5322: -51.5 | 35.3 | 0.5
